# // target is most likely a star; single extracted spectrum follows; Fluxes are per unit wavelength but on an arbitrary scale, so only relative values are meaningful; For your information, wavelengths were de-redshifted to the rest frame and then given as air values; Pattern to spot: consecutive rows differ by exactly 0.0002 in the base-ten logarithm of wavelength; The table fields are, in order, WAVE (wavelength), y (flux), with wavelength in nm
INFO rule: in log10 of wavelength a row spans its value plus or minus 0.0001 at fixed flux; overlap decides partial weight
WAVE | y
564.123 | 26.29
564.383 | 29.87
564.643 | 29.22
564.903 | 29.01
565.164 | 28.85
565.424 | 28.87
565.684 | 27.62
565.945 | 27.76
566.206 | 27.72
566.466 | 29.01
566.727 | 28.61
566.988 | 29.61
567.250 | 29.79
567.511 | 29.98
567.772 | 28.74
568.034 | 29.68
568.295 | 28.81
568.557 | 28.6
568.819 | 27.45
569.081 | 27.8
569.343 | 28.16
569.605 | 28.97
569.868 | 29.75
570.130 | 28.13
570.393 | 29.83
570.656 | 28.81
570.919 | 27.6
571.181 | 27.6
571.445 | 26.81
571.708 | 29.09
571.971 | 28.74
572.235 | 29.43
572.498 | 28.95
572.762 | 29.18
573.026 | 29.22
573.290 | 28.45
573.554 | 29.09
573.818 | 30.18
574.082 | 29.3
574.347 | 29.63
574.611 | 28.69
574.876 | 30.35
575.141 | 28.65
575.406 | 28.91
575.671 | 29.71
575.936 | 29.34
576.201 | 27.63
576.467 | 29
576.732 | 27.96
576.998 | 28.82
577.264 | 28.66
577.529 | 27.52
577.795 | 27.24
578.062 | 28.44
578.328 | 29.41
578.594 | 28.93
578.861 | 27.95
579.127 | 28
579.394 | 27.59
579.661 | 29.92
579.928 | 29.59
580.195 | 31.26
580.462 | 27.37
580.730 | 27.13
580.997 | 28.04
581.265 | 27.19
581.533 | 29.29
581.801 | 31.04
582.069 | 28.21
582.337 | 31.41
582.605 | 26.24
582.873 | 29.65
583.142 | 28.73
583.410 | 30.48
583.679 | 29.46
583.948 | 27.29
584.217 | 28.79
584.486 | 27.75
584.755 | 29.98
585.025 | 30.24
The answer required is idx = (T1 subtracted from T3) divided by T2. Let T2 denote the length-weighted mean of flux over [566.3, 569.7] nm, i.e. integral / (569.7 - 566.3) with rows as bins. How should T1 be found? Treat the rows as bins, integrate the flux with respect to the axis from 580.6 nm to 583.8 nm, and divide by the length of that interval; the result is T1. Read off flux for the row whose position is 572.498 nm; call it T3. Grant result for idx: 0.00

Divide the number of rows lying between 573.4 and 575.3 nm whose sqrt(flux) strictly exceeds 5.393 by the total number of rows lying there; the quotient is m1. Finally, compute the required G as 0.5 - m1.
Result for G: -0.2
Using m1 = 0.7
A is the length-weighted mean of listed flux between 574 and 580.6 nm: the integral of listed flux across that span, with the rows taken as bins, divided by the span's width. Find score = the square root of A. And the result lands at 5.37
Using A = 28.8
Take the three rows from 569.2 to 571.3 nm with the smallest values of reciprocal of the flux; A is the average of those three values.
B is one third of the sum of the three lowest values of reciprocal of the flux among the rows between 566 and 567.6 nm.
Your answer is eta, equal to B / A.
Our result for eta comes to 0.99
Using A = 0.0339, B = 0.0336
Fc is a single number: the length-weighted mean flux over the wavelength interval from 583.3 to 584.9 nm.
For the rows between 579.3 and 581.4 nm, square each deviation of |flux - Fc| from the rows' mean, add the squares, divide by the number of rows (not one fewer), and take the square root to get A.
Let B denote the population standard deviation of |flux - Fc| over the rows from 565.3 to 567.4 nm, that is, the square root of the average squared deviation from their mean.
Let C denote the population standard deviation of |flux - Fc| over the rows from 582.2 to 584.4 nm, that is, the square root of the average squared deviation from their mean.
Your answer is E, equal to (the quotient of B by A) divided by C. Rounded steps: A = 0.52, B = 0.48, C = 0.93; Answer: 1.0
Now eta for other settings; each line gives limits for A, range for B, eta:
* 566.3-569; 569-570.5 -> 1.01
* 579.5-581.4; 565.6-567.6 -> 1.02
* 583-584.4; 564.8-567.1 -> 1.01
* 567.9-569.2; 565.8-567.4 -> 0.98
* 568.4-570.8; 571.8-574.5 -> 0.99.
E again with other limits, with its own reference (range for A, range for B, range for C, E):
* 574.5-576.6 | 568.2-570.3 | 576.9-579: 1.6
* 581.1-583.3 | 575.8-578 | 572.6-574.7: 1.9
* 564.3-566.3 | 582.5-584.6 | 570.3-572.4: 2.3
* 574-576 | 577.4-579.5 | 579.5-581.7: 2.1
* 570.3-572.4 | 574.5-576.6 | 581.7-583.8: 0.8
